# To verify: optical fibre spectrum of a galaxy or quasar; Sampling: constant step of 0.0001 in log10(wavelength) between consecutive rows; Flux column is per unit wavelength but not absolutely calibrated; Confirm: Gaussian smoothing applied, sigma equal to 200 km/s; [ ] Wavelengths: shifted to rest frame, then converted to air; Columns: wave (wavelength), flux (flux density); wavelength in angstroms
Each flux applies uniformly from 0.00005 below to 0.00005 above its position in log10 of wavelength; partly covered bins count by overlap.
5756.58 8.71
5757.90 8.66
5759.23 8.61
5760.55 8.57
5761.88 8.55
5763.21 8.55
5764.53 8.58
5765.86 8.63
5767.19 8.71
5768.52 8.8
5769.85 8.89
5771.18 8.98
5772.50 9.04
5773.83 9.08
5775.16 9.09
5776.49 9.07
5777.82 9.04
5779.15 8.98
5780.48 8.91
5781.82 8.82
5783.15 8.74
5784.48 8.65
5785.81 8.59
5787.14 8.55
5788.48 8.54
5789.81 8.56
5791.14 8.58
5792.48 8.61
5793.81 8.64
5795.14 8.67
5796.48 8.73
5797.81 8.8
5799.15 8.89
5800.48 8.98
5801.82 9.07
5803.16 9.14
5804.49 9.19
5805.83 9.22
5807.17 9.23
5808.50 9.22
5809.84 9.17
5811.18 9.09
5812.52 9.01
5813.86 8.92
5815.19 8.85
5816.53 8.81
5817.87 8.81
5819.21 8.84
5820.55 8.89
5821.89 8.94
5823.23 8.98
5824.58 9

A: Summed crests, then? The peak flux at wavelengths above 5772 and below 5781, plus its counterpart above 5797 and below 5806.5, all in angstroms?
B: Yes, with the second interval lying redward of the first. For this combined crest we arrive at 18.3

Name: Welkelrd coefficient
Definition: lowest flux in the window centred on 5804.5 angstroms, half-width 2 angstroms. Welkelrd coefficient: 9.14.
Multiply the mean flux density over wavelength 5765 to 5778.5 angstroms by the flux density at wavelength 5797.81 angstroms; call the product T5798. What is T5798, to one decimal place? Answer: 78.6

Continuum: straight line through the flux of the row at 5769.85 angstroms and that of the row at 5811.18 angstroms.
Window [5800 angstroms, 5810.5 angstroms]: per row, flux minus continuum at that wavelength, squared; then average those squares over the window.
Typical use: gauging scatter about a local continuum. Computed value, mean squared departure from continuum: 0.01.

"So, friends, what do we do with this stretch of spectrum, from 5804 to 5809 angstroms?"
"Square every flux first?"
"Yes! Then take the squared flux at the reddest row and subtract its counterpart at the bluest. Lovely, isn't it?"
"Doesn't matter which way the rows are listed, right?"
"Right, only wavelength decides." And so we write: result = 1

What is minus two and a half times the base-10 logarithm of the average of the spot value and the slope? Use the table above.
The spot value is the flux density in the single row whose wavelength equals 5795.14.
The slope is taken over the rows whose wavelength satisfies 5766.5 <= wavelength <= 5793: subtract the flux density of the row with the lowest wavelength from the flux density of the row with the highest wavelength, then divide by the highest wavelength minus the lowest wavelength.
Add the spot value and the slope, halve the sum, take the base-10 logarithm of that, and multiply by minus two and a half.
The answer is -1.59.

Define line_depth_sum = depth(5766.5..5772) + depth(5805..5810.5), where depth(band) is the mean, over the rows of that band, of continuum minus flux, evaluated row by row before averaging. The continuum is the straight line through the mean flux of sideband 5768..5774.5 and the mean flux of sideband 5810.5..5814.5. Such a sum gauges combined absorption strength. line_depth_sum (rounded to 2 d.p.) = -0.10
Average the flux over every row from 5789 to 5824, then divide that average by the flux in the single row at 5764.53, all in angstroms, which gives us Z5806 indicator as 1.04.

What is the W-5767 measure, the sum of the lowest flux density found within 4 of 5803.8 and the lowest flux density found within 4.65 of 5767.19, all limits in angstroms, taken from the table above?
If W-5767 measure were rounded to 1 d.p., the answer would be 17.5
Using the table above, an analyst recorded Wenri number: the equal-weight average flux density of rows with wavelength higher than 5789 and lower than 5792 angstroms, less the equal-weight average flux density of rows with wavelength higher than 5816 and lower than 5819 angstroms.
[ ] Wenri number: -0.24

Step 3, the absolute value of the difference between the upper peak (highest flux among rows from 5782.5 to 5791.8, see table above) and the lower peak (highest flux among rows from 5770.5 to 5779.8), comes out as 0.35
